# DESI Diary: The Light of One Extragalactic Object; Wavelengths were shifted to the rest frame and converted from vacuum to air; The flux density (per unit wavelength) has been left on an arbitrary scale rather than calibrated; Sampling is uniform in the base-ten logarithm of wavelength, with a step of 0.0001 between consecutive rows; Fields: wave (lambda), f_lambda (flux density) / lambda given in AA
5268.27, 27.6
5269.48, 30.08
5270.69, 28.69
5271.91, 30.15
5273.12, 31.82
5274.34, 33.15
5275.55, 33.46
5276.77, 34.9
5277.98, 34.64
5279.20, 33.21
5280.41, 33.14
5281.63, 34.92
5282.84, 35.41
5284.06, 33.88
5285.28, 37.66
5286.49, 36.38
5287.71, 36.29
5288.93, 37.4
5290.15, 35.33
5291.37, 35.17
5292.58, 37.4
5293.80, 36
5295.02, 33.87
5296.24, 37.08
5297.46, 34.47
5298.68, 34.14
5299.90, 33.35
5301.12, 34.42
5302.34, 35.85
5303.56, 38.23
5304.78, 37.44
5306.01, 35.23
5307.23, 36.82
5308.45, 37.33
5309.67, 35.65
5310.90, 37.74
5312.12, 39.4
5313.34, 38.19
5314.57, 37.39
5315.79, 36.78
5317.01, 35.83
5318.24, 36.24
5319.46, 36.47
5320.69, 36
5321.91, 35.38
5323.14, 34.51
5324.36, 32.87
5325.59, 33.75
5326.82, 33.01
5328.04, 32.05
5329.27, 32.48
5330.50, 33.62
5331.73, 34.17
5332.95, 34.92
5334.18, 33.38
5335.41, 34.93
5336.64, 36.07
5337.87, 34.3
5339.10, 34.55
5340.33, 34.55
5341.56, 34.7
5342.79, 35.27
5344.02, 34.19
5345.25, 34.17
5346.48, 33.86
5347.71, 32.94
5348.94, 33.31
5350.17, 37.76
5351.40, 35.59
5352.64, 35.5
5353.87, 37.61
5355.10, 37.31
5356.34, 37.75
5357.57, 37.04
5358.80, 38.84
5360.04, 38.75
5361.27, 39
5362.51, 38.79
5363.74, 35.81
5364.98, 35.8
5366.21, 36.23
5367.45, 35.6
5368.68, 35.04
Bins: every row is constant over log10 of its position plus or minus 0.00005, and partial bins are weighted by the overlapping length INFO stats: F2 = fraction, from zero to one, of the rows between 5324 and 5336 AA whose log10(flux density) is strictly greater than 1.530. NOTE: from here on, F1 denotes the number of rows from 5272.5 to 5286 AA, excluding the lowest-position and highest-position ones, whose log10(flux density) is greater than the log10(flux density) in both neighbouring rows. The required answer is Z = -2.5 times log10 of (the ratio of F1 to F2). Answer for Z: -2.06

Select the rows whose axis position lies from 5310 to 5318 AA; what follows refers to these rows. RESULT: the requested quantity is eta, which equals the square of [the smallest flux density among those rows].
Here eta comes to 1284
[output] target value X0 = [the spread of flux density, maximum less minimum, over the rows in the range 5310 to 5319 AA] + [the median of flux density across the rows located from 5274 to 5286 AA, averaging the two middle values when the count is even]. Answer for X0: 37.8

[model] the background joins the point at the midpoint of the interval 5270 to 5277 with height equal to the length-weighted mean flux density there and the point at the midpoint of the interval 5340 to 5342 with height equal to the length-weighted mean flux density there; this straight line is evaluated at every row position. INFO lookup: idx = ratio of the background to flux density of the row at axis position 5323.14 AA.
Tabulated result 0.98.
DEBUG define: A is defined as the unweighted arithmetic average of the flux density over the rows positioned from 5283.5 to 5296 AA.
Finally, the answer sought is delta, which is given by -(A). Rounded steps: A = 35.9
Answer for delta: -35.9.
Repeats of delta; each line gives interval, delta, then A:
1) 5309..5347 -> -35.0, 35.0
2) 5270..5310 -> -34.9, 34.9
